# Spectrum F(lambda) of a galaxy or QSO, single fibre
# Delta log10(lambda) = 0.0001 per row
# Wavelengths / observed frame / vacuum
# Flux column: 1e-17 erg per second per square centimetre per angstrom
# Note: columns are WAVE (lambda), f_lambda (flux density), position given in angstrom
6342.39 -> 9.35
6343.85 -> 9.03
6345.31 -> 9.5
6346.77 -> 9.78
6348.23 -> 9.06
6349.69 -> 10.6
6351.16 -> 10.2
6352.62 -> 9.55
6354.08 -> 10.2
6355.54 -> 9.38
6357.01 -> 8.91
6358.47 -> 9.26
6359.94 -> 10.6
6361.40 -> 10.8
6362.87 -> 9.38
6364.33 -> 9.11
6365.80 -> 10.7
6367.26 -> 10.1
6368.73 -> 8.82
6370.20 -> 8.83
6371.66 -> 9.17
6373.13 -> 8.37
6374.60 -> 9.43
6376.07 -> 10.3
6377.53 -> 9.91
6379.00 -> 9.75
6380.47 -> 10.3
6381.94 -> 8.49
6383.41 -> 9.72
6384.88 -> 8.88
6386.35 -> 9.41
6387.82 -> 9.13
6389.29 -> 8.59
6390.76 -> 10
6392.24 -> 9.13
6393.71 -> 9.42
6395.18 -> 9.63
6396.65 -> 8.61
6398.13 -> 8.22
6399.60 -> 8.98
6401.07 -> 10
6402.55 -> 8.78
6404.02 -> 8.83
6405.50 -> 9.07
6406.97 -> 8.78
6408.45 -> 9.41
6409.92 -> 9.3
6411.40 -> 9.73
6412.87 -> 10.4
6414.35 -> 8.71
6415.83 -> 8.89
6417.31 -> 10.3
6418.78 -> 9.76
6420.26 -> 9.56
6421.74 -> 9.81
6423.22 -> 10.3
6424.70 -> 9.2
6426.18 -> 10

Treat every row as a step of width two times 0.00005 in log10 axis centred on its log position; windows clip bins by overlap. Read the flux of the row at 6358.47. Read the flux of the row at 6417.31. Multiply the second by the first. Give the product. 95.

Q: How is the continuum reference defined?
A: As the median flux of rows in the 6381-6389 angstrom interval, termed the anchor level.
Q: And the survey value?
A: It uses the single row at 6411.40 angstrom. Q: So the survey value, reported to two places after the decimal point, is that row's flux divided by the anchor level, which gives 1.07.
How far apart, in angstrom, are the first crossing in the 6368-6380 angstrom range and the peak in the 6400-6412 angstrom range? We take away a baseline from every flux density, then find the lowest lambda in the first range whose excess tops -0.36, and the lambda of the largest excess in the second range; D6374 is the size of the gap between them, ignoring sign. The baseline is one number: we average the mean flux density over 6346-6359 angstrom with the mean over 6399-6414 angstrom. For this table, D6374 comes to 29.4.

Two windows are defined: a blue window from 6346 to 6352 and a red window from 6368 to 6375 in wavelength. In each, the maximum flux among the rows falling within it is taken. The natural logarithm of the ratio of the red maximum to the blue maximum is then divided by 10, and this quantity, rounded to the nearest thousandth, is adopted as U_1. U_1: -0.012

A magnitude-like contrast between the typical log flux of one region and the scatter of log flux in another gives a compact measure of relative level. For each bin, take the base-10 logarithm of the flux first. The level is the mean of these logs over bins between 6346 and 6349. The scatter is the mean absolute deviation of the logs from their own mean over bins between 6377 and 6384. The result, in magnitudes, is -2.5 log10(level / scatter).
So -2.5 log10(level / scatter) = -4.14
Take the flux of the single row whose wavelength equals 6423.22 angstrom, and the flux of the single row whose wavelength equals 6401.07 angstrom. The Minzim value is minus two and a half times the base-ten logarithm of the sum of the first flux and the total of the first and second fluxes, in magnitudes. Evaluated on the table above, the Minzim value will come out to -3.714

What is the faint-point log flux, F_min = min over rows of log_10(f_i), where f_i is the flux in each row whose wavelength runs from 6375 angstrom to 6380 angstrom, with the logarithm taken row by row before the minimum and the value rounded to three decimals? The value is 0.989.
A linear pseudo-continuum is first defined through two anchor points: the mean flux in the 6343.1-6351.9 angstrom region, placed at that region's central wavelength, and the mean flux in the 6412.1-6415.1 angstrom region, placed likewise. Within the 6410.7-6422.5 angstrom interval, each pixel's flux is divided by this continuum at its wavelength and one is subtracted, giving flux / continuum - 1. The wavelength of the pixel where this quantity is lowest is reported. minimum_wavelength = 6414.35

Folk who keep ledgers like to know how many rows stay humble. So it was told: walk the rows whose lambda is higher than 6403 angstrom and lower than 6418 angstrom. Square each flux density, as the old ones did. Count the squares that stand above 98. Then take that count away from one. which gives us -1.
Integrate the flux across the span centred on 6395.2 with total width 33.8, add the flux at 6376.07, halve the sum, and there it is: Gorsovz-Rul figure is 161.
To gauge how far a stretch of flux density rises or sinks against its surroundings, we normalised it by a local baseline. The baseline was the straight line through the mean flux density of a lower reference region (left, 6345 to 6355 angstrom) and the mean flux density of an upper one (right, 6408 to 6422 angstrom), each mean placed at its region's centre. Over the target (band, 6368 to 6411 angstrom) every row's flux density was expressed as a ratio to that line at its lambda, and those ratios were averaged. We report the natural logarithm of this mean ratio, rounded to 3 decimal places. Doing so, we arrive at -0.050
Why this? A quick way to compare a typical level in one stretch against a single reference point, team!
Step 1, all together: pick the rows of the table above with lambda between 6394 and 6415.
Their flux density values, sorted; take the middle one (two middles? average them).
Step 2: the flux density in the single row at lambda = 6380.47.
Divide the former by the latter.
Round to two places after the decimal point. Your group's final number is 0.88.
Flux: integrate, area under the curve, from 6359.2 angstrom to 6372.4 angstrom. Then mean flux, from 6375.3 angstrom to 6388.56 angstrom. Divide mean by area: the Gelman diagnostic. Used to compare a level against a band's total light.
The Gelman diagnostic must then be 0.0744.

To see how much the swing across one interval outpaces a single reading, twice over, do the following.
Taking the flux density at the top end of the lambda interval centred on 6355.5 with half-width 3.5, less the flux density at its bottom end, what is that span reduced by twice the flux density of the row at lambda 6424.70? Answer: -18.7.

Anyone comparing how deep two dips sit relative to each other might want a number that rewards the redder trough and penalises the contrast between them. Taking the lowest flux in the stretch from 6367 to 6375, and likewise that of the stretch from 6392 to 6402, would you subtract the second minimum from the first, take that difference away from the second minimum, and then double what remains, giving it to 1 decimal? 16.1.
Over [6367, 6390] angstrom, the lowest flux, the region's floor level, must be 8.37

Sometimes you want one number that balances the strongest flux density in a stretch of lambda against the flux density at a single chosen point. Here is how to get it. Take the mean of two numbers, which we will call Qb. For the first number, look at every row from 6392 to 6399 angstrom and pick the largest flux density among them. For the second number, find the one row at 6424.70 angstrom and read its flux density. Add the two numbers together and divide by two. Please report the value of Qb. 9.4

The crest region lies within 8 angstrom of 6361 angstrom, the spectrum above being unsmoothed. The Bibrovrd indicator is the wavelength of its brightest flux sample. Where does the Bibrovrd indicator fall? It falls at 6361.40 angstrom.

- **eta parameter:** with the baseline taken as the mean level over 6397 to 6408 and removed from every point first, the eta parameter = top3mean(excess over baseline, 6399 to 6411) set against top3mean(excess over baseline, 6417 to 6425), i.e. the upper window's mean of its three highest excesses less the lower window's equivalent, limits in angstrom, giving 0.57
